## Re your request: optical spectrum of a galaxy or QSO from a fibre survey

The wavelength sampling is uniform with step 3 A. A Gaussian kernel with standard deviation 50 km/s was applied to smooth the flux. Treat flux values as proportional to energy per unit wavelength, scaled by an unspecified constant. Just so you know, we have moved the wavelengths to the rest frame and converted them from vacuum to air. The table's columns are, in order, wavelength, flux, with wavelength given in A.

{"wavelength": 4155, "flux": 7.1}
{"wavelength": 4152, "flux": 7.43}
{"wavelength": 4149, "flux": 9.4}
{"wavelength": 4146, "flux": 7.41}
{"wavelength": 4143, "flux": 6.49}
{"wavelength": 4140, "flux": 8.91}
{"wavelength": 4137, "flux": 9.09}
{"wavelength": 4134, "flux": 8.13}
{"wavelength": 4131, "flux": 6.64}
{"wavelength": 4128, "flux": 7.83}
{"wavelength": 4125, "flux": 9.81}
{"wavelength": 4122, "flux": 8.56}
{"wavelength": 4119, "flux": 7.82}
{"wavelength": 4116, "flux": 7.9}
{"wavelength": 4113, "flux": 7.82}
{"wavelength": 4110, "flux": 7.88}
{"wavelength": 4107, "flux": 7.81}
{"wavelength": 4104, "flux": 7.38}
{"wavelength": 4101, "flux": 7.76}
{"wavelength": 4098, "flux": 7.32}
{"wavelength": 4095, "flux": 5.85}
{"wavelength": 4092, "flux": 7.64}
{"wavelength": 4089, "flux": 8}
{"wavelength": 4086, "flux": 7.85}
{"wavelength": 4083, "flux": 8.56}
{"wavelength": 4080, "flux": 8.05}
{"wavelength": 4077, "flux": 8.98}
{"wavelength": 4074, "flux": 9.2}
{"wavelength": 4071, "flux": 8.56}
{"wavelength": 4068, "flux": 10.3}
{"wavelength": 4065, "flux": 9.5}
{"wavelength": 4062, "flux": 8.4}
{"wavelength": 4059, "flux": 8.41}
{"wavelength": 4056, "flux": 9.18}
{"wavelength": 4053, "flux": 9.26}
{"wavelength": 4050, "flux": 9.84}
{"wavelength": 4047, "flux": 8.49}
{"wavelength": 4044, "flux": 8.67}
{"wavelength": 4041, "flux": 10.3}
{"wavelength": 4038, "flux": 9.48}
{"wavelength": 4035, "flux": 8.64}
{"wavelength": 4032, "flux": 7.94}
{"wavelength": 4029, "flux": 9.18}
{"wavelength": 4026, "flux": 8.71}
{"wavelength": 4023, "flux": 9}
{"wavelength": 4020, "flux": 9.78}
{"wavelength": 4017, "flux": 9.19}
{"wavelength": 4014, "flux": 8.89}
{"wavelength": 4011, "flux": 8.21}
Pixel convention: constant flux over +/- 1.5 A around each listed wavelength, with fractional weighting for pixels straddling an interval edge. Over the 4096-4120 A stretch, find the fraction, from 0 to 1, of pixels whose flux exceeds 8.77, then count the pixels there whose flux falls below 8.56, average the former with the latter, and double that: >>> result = 8.0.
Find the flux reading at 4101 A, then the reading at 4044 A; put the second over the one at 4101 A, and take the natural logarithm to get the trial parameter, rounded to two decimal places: 0.11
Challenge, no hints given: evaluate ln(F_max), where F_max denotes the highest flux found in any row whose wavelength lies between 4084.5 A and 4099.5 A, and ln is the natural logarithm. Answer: 2.08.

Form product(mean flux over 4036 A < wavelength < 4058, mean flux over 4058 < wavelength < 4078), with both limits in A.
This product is 84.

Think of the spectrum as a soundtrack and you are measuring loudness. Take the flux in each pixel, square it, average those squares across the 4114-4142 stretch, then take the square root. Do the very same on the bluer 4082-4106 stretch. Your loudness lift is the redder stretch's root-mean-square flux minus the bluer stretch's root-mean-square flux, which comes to 0.76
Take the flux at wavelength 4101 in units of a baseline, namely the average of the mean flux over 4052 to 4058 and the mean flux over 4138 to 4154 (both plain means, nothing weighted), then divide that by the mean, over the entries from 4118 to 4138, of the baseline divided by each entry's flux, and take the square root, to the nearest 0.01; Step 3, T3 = 0.93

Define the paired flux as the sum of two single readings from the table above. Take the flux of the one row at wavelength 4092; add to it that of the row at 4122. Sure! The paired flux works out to 16.2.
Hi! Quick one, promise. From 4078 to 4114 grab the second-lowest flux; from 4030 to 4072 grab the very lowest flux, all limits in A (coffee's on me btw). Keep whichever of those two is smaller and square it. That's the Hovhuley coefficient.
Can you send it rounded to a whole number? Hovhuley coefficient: 54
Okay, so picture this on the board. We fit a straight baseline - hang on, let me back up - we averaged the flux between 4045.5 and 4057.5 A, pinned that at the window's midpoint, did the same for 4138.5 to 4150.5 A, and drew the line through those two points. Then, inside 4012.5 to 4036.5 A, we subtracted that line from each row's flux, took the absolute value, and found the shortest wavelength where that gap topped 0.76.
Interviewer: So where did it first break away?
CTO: 4014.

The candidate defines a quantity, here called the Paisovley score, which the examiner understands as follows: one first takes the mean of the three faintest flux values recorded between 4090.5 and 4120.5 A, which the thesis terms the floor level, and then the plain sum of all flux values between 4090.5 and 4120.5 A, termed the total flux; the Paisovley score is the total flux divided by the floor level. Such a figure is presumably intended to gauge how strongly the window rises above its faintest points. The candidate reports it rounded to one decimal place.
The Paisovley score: 11.0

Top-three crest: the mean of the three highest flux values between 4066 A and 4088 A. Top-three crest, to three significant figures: 9.49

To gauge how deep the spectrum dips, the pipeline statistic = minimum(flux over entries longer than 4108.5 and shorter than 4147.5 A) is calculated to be 6.49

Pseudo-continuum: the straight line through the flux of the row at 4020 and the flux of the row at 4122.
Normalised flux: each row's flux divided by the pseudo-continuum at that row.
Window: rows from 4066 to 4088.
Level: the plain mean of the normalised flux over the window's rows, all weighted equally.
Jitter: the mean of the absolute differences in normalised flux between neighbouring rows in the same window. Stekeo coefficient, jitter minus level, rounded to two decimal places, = -0.88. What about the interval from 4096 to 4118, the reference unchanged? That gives -0.85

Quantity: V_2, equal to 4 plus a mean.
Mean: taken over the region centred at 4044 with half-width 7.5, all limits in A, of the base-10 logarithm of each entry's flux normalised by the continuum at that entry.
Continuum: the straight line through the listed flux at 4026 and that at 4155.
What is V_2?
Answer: 4.041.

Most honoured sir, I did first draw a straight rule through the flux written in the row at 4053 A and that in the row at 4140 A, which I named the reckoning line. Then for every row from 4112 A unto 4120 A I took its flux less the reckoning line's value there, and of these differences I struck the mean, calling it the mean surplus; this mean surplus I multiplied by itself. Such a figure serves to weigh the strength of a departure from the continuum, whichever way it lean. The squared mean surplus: 1.3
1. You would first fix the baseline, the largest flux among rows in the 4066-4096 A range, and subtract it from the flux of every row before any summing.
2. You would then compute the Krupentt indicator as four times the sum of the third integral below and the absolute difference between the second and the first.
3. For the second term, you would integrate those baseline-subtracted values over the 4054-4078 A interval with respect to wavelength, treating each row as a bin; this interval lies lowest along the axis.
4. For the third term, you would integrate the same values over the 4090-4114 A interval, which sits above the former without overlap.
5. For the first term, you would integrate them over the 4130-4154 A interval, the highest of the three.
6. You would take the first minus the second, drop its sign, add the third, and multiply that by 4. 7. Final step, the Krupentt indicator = -167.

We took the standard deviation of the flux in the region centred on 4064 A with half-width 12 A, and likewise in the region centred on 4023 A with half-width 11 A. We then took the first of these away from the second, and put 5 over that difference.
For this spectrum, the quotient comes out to -60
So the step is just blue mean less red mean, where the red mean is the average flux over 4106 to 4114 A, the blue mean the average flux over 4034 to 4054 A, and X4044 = 1.4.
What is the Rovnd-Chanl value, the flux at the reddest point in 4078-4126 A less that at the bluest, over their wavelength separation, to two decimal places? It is 0.04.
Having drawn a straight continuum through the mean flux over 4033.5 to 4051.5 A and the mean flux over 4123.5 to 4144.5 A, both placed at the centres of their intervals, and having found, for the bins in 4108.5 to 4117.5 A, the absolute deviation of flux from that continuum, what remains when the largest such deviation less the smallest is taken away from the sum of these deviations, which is 1.4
